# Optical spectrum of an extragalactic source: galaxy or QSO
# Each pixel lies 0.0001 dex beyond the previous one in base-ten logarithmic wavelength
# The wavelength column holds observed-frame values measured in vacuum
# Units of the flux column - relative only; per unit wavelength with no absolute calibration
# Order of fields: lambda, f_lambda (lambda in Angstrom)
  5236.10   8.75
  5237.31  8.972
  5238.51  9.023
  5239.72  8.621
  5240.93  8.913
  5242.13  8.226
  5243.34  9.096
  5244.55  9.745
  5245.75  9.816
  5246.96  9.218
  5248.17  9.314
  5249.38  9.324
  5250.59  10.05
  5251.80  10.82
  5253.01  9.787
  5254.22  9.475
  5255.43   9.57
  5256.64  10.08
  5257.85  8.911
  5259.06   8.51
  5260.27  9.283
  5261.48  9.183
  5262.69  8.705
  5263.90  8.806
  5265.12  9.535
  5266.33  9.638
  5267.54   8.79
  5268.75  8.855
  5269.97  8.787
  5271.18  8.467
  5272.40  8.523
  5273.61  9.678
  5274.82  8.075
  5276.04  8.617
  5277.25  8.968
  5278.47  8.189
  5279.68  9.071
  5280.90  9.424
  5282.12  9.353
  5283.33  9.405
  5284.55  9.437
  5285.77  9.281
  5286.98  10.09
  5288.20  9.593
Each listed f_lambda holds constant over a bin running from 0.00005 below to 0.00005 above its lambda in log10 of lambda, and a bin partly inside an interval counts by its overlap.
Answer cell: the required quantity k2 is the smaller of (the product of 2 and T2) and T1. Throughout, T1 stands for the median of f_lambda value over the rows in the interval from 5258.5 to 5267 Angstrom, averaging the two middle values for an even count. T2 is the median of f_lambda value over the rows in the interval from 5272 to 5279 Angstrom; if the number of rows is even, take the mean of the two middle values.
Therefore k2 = 9.18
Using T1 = 9.2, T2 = 8.6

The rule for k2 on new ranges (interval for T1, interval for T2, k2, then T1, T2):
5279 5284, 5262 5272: 9.38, 9.4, 8.8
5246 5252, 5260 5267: 9.32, 9.3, 9.2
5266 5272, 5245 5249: 8.79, 8.8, 9.3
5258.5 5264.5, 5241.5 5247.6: 8.81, 8.8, 9.2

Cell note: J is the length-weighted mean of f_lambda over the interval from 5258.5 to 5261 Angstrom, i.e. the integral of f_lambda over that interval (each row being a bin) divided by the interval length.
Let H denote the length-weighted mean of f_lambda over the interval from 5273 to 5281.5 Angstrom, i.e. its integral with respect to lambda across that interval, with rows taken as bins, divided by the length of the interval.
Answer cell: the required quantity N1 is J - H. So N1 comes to 0.06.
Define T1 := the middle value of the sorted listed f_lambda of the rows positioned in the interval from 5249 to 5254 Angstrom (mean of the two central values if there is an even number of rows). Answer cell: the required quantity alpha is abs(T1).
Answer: 9.9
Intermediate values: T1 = 9.92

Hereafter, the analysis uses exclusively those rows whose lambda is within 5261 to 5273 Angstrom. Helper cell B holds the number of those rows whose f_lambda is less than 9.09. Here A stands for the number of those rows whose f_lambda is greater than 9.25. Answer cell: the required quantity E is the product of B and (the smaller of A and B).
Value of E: 14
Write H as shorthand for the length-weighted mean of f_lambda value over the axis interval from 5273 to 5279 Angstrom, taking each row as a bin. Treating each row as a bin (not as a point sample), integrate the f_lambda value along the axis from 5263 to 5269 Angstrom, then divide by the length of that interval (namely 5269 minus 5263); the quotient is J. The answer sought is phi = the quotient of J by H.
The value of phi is 1.05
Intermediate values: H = 8.7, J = 9.1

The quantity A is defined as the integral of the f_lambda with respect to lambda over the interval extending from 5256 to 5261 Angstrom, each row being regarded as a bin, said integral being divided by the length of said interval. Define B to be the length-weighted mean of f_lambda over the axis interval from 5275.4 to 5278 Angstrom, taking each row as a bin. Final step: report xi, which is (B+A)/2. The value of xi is 8.97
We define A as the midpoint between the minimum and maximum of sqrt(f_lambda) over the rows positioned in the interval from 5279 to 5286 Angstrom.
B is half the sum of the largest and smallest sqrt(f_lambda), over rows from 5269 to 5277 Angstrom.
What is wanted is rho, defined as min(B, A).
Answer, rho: 2.976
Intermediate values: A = 3.04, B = 2.98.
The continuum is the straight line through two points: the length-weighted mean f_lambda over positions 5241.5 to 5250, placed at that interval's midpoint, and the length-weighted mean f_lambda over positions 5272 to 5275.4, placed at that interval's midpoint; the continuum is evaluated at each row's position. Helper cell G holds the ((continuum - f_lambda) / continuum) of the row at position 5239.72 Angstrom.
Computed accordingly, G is 0.08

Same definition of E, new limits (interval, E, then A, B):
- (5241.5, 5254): 1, 7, 1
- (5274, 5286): 25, 5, 5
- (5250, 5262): 4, 7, 2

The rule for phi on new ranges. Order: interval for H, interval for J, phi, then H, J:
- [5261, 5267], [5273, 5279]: 0.95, 9.2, 8.7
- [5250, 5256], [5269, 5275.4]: 0.88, 9.9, 8.7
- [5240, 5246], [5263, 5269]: 1.00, 9.1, 9.1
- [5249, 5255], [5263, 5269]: 0.92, 9.9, 9.1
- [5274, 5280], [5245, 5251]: 1.11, 8.6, 9.5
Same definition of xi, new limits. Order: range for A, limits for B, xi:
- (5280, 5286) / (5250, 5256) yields 9.65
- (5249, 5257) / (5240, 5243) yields 9.25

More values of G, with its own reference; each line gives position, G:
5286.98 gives -0.18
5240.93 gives 0.04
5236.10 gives 0.07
